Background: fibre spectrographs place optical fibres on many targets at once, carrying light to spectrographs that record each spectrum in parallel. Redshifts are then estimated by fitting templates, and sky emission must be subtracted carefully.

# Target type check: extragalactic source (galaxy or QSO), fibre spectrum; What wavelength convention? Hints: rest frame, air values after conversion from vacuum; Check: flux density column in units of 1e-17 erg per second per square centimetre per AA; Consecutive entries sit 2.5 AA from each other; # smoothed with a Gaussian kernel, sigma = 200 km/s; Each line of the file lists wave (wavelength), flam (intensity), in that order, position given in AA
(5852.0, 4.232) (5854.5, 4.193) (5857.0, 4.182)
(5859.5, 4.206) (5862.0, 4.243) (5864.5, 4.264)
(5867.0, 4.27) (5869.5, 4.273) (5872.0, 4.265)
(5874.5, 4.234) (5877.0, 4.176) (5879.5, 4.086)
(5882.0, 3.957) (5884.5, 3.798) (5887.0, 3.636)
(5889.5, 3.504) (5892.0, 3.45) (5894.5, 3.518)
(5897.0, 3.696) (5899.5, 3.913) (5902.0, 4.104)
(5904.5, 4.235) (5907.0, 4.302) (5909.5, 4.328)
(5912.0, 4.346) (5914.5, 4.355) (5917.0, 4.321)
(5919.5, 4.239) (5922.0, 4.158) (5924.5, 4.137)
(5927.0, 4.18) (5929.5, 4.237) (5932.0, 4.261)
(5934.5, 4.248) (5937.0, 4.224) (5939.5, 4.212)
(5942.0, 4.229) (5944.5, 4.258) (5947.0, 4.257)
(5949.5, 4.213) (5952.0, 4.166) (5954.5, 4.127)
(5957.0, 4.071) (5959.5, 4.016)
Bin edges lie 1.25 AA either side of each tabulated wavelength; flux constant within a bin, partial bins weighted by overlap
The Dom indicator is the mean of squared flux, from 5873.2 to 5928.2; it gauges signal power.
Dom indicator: 16.3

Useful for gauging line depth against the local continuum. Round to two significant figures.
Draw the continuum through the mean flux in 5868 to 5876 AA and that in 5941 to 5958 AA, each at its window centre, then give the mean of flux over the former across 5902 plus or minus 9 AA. 0.95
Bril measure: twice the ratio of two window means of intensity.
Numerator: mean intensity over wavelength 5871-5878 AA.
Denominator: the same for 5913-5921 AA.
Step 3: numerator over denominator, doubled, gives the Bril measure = 1.96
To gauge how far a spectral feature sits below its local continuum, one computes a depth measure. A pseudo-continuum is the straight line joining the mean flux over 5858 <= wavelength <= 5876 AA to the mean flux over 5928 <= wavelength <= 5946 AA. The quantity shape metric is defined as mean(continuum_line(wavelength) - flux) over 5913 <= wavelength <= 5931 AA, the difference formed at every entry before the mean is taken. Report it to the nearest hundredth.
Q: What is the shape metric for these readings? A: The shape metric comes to 0.01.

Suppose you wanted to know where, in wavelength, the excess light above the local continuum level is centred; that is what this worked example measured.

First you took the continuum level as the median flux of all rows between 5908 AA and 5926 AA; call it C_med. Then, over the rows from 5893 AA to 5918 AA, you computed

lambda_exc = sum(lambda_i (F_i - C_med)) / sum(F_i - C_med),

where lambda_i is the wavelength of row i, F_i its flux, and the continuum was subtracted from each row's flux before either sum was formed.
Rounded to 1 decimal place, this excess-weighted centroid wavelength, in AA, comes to 5896.9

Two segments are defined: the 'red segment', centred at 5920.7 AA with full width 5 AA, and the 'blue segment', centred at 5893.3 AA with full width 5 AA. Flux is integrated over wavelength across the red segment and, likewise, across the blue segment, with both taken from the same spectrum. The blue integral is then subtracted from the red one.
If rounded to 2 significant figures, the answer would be 3.6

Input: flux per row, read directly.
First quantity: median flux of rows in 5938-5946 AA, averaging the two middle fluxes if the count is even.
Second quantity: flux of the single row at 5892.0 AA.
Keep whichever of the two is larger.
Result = 4.23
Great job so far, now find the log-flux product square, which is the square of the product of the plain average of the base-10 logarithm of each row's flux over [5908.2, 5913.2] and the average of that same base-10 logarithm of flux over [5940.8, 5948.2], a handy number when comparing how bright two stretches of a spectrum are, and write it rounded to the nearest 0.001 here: 0.160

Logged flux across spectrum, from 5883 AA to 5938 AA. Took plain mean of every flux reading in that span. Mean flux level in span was 4.05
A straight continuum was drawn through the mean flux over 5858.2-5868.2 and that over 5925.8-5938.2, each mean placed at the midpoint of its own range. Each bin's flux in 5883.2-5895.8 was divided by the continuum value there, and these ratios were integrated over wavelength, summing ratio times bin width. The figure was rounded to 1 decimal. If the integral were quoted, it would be 10.6 AA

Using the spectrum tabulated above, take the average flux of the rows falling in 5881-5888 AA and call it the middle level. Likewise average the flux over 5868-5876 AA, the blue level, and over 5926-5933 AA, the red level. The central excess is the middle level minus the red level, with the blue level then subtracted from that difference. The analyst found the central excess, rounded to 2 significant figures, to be -4.7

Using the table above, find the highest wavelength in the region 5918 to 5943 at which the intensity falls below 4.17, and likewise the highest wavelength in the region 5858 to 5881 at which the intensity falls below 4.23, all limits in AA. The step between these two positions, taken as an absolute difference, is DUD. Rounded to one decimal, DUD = 45.0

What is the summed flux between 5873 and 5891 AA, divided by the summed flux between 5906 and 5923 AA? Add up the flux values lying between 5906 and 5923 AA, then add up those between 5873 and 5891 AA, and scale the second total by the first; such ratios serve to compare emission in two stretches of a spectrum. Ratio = 0.91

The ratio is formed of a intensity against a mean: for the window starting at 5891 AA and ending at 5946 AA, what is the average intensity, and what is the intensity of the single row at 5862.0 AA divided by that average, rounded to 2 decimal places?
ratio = 1.03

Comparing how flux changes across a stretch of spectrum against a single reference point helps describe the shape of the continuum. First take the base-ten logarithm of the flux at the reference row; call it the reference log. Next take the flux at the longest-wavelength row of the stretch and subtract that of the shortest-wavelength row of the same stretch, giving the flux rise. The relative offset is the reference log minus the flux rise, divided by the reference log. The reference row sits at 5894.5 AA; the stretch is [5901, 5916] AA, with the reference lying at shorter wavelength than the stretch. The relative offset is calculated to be 0.54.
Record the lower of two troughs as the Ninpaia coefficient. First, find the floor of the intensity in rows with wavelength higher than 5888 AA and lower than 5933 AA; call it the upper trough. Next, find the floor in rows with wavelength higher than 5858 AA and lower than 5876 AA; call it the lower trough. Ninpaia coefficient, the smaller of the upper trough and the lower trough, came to 3.45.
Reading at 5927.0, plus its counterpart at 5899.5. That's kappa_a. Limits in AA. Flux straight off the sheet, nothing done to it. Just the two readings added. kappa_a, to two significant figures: 8.1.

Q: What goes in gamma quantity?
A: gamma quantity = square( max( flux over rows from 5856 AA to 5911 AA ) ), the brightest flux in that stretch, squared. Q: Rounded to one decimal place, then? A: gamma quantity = 18.7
